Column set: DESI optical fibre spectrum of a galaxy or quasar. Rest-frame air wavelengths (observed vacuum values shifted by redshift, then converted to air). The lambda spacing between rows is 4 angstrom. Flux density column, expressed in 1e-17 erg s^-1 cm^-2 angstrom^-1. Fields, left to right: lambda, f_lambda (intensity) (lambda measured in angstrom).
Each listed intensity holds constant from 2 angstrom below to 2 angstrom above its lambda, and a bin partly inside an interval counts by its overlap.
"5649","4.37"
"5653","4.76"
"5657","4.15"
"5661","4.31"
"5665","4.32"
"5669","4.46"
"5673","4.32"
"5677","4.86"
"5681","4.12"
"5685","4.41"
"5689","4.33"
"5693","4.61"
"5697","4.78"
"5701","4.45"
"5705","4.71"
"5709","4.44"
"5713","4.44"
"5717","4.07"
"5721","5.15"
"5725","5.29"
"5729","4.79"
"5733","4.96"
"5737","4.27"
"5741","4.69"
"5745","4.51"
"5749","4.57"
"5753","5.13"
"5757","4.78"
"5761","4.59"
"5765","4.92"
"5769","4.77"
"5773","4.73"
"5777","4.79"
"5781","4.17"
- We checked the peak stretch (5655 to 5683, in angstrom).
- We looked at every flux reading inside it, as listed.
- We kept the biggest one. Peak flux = 4.86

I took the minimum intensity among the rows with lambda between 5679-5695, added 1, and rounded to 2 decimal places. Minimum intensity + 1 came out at 5.12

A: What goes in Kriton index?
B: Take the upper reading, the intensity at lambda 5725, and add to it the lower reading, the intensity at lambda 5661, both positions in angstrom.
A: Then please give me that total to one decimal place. 9.6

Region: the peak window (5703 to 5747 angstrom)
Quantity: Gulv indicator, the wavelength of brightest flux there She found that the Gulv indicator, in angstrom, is 5725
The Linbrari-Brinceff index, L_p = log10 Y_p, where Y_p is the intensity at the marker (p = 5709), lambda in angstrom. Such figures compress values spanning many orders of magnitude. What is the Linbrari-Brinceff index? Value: 0.647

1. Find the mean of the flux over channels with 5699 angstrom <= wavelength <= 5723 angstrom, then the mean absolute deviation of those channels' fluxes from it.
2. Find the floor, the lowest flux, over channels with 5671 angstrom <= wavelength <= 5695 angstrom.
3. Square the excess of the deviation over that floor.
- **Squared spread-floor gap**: 14.9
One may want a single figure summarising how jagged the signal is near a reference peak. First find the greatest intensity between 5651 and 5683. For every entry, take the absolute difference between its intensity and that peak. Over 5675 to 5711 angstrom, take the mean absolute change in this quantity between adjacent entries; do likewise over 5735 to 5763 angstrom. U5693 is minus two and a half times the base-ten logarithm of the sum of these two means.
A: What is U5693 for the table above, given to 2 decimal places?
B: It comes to 0.80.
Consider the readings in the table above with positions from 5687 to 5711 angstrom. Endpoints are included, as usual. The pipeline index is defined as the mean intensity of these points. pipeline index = 4.55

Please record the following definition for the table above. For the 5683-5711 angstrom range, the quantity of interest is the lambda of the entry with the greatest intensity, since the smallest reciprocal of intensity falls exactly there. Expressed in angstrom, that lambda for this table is 5697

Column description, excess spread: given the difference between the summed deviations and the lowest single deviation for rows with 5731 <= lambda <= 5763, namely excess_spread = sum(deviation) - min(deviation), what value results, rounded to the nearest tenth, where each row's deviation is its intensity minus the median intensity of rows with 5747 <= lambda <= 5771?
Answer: -0.2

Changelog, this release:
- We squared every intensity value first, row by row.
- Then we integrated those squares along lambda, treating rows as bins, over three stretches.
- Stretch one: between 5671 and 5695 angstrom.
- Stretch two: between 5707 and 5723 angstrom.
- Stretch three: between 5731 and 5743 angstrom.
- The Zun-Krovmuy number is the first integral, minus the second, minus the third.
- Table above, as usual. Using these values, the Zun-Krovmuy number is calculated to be -115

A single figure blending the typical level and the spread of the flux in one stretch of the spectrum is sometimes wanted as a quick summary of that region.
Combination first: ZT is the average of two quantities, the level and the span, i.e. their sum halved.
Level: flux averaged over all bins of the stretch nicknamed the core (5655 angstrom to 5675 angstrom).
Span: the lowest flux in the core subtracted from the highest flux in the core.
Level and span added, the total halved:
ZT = 2.31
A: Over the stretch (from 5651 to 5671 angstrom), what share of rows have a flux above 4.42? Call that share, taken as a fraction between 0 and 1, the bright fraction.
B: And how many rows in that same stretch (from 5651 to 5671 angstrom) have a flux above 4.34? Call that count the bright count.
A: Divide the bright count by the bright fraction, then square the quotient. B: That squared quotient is 25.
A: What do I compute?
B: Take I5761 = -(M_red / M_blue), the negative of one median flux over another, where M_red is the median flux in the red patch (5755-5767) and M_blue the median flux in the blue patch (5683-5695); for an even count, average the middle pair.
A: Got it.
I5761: -1.08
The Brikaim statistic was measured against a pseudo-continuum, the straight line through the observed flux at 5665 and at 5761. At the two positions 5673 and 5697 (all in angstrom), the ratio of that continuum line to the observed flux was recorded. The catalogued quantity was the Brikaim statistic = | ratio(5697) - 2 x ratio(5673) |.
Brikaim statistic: 1.09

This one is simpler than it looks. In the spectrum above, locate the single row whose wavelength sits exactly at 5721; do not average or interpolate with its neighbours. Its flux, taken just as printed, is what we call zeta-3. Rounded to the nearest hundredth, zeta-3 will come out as 5.15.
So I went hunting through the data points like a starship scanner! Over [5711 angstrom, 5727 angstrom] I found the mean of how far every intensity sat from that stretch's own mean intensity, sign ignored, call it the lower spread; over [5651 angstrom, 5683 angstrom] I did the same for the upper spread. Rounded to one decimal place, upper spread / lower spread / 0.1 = 4.4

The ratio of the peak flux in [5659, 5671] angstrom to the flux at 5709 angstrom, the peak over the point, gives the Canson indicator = 1.005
